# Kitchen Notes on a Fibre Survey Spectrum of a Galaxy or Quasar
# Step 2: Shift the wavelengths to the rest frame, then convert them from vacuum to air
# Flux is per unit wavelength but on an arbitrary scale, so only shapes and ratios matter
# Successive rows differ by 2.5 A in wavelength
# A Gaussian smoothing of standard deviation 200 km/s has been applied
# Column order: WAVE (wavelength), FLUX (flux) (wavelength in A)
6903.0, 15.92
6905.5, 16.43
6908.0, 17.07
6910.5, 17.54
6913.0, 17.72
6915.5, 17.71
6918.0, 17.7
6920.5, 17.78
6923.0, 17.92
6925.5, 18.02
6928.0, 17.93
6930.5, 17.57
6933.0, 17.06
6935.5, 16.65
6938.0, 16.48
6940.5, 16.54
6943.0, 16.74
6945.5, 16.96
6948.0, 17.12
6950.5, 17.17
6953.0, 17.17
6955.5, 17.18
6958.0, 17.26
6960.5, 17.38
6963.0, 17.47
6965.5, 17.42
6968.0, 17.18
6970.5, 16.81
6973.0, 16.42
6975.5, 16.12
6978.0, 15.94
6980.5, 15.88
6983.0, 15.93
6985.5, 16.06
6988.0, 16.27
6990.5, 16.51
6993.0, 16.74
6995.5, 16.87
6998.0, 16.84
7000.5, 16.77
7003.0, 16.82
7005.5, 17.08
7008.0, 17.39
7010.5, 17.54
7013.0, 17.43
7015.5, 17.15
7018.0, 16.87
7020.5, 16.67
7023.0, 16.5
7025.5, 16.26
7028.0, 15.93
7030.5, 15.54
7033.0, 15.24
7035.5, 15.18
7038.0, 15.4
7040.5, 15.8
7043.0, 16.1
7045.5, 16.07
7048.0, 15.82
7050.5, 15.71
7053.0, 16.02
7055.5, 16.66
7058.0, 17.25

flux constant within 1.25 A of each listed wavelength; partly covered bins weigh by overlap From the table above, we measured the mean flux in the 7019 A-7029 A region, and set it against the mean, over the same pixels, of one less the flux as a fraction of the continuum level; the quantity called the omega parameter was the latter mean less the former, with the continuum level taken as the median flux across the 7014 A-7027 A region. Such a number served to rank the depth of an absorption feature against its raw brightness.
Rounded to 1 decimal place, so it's -16.3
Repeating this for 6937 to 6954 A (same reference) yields -16.9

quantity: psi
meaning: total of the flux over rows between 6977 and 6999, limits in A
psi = 147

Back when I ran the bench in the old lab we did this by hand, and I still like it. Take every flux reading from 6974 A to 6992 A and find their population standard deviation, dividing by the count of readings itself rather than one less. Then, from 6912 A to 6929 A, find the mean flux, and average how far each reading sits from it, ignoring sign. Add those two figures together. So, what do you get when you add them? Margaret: 0.32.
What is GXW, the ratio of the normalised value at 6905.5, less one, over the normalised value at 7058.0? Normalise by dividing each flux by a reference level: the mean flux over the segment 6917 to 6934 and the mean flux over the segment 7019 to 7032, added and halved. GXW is -0.030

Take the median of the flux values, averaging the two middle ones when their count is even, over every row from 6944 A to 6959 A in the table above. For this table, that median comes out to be 17.2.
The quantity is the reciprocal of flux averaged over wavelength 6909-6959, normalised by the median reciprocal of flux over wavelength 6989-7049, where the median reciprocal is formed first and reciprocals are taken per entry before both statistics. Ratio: 0.959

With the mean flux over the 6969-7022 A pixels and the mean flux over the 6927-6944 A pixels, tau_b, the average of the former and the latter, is 16.8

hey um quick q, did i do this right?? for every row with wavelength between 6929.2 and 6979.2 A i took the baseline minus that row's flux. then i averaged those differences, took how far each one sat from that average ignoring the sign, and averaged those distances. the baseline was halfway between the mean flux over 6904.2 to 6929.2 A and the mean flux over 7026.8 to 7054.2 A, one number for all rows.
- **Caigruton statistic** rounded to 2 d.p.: 0.38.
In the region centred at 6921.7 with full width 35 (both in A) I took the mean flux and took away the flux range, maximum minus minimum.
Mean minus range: 15.8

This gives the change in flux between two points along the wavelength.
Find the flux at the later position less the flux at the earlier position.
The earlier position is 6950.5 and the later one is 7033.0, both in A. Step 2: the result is -1.9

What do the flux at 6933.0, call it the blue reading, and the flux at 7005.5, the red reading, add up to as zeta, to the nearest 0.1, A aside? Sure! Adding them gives 34.1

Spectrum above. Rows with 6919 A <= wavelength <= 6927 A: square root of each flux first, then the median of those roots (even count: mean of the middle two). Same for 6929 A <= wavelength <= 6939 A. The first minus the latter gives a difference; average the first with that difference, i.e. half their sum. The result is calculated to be 2.18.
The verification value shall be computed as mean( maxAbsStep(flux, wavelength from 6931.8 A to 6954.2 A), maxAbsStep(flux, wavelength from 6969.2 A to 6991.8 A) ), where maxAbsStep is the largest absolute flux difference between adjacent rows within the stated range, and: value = 0.40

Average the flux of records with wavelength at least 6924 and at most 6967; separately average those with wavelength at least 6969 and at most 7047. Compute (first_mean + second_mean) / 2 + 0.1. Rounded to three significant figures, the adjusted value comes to 16.9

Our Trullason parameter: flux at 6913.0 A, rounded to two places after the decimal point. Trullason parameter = 17.72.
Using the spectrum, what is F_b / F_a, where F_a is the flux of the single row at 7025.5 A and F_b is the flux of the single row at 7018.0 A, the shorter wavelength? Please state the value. 1.04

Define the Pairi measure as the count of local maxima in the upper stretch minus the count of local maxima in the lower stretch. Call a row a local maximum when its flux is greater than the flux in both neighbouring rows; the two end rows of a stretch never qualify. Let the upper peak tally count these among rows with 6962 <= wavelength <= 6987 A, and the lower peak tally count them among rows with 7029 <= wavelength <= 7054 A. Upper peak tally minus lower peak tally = -1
